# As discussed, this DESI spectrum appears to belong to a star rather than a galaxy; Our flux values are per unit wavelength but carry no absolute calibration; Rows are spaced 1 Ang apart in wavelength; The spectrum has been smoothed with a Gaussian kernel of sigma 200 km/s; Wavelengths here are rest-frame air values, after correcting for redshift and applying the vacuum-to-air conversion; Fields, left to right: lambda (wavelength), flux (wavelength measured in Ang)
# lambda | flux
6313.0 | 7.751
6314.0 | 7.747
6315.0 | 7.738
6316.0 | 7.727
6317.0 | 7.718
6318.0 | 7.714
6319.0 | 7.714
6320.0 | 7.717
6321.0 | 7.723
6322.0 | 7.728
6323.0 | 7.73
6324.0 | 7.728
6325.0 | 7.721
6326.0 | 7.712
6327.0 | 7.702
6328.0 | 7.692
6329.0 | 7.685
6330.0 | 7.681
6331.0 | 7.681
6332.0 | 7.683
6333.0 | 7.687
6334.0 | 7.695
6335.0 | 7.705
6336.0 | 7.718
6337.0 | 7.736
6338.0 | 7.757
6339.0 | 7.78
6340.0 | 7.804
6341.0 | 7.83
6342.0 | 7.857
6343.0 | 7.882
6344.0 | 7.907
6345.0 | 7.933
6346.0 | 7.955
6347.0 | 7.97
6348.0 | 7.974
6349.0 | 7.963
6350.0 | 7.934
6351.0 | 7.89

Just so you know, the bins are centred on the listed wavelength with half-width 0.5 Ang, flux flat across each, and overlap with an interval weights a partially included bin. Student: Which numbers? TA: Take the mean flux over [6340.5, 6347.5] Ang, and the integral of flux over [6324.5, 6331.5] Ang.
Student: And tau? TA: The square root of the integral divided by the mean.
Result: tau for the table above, 2.61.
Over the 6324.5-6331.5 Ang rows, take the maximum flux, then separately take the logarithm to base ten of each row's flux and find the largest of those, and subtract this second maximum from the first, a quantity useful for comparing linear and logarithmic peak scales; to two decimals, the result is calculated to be 6.83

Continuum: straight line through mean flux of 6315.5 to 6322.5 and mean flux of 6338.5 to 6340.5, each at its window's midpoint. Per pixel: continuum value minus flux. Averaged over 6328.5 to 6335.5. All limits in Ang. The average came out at 0.08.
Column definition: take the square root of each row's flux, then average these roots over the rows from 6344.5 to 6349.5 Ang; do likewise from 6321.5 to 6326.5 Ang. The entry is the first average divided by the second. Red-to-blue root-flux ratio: 1.02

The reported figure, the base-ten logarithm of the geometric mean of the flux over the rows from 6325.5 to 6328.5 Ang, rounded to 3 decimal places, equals 0.887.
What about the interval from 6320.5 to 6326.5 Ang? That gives 0.888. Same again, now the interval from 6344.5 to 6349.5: 0.901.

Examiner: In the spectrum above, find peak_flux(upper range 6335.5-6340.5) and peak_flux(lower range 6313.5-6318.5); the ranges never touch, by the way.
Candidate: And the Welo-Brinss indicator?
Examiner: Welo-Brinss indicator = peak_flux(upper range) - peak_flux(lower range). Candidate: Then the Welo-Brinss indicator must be 0.06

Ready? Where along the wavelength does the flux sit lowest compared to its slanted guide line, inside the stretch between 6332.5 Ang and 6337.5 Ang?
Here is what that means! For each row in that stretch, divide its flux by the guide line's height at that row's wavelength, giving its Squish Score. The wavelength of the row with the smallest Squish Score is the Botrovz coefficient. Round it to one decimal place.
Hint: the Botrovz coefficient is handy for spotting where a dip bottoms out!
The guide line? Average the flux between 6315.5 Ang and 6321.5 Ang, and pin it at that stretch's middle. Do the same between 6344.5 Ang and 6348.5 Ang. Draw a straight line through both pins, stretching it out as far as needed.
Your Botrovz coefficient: 6334.0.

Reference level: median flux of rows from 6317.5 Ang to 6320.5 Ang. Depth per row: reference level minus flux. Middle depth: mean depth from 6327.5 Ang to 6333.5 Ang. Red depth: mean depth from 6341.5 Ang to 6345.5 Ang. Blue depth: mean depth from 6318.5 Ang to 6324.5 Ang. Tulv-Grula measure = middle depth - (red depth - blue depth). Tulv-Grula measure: 0.20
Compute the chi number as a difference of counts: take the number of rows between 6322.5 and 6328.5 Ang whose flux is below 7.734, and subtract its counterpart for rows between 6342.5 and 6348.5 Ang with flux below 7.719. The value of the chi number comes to 6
